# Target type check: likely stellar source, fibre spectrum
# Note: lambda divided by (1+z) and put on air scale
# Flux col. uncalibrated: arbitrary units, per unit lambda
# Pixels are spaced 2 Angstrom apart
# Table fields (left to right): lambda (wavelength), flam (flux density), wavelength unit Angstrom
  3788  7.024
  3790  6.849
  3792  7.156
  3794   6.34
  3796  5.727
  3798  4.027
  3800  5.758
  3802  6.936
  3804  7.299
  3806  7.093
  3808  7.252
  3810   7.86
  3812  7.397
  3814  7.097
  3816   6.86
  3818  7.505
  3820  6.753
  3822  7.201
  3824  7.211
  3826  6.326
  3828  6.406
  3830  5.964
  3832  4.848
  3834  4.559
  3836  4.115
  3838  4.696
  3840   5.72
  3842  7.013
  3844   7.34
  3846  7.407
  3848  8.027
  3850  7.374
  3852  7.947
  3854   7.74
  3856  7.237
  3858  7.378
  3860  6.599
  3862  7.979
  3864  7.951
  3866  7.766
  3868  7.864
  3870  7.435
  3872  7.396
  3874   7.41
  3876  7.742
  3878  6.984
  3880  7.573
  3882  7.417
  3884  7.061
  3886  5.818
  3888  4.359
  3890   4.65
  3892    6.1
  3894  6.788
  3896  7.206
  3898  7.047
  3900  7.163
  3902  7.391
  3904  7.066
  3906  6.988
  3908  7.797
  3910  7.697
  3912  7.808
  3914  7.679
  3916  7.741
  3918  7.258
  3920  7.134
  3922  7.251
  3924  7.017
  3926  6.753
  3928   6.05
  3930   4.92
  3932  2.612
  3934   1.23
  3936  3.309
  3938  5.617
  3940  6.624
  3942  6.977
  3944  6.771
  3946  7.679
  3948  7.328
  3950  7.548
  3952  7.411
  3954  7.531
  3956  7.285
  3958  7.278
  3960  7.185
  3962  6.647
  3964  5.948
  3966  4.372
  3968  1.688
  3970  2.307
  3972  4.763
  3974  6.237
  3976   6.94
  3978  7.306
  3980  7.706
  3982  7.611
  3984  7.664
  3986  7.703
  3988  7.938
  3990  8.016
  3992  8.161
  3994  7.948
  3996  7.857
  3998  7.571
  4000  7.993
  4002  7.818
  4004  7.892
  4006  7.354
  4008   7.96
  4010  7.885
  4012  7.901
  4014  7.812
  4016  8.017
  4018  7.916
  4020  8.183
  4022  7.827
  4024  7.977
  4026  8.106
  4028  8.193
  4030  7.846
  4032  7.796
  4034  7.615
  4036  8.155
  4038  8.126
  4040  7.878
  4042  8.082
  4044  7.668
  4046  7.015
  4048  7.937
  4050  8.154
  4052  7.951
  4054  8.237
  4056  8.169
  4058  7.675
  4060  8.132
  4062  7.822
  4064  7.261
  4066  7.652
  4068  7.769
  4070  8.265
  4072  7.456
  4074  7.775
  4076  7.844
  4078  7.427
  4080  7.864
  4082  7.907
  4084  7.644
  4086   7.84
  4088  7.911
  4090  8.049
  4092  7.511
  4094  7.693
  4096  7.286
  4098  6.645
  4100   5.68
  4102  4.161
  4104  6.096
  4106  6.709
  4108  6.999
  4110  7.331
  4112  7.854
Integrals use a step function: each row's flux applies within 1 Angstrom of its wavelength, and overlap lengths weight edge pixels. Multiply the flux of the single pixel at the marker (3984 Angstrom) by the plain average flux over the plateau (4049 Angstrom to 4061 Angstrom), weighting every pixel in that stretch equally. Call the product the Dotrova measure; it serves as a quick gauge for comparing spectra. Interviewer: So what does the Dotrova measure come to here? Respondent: 62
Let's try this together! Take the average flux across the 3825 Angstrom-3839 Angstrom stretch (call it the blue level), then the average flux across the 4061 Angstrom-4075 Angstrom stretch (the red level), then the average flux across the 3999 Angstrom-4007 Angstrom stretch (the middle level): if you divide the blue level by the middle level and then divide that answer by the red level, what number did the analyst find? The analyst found 0.088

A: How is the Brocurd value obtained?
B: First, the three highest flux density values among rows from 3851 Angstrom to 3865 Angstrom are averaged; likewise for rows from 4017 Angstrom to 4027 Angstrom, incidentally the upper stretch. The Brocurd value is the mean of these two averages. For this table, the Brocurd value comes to 8.02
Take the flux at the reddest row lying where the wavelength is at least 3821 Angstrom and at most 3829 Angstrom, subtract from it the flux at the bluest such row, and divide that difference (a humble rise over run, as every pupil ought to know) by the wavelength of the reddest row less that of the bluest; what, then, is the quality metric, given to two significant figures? -0.13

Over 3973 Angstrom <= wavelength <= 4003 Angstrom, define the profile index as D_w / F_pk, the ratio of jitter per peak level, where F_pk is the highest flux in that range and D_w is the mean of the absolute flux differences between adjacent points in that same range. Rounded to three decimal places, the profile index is 0.029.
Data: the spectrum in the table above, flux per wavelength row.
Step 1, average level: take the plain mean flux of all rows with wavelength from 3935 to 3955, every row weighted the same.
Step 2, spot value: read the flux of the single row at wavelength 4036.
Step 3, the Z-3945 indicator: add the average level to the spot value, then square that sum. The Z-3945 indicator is 220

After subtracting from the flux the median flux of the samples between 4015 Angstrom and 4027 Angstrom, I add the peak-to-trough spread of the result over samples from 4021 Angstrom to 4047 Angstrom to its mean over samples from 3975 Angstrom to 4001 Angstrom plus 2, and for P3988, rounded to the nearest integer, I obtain 3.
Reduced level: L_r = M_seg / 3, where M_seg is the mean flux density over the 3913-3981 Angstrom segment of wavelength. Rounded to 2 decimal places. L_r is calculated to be 2.04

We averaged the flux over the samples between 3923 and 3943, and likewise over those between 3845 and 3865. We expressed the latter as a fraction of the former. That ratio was 1.48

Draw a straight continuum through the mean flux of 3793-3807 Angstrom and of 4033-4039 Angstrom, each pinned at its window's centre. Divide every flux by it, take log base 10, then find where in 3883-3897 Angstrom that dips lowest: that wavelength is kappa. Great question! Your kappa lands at 3888 Angstrom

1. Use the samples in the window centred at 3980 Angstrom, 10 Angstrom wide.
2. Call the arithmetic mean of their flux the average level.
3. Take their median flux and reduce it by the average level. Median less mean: 0.17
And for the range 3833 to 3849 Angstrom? 0.26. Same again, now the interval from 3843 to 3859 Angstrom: -0.16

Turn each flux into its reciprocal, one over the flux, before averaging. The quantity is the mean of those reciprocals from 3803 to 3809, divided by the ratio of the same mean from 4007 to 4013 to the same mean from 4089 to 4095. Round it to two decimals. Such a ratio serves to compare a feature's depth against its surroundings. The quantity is 0.14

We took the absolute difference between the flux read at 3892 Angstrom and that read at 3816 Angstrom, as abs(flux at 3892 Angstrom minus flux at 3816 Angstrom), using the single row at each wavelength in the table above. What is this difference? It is 0.8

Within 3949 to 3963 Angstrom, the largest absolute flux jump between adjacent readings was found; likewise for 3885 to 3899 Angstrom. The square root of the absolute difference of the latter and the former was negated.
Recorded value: -0.96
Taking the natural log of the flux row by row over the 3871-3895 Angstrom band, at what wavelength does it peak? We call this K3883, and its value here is 3876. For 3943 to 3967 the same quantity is 3946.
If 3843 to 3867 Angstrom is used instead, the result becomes 3848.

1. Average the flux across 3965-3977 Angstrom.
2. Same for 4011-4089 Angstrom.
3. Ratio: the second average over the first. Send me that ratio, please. 1.79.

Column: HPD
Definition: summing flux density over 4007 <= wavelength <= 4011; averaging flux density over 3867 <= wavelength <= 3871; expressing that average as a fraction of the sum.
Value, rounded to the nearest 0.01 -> 0.48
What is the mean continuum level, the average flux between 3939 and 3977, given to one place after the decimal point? 6.2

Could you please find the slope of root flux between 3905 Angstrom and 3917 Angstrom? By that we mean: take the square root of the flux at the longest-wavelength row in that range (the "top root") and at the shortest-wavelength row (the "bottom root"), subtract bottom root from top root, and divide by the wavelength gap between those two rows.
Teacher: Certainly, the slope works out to 0.014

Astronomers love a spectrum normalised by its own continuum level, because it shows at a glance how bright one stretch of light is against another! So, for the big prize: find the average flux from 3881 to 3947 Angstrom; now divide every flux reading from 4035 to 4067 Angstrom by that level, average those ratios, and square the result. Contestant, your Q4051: 1.52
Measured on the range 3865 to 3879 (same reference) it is 1.38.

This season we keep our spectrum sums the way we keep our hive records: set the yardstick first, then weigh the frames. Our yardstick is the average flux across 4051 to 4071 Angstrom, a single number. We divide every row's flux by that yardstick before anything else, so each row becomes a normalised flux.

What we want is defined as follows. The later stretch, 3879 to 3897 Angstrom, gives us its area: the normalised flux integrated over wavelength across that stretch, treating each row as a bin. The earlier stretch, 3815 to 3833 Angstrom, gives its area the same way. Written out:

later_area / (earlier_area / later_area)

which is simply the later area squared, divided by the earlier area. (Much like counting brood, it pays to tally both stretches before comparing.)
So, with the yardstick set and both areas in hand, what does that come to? 14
